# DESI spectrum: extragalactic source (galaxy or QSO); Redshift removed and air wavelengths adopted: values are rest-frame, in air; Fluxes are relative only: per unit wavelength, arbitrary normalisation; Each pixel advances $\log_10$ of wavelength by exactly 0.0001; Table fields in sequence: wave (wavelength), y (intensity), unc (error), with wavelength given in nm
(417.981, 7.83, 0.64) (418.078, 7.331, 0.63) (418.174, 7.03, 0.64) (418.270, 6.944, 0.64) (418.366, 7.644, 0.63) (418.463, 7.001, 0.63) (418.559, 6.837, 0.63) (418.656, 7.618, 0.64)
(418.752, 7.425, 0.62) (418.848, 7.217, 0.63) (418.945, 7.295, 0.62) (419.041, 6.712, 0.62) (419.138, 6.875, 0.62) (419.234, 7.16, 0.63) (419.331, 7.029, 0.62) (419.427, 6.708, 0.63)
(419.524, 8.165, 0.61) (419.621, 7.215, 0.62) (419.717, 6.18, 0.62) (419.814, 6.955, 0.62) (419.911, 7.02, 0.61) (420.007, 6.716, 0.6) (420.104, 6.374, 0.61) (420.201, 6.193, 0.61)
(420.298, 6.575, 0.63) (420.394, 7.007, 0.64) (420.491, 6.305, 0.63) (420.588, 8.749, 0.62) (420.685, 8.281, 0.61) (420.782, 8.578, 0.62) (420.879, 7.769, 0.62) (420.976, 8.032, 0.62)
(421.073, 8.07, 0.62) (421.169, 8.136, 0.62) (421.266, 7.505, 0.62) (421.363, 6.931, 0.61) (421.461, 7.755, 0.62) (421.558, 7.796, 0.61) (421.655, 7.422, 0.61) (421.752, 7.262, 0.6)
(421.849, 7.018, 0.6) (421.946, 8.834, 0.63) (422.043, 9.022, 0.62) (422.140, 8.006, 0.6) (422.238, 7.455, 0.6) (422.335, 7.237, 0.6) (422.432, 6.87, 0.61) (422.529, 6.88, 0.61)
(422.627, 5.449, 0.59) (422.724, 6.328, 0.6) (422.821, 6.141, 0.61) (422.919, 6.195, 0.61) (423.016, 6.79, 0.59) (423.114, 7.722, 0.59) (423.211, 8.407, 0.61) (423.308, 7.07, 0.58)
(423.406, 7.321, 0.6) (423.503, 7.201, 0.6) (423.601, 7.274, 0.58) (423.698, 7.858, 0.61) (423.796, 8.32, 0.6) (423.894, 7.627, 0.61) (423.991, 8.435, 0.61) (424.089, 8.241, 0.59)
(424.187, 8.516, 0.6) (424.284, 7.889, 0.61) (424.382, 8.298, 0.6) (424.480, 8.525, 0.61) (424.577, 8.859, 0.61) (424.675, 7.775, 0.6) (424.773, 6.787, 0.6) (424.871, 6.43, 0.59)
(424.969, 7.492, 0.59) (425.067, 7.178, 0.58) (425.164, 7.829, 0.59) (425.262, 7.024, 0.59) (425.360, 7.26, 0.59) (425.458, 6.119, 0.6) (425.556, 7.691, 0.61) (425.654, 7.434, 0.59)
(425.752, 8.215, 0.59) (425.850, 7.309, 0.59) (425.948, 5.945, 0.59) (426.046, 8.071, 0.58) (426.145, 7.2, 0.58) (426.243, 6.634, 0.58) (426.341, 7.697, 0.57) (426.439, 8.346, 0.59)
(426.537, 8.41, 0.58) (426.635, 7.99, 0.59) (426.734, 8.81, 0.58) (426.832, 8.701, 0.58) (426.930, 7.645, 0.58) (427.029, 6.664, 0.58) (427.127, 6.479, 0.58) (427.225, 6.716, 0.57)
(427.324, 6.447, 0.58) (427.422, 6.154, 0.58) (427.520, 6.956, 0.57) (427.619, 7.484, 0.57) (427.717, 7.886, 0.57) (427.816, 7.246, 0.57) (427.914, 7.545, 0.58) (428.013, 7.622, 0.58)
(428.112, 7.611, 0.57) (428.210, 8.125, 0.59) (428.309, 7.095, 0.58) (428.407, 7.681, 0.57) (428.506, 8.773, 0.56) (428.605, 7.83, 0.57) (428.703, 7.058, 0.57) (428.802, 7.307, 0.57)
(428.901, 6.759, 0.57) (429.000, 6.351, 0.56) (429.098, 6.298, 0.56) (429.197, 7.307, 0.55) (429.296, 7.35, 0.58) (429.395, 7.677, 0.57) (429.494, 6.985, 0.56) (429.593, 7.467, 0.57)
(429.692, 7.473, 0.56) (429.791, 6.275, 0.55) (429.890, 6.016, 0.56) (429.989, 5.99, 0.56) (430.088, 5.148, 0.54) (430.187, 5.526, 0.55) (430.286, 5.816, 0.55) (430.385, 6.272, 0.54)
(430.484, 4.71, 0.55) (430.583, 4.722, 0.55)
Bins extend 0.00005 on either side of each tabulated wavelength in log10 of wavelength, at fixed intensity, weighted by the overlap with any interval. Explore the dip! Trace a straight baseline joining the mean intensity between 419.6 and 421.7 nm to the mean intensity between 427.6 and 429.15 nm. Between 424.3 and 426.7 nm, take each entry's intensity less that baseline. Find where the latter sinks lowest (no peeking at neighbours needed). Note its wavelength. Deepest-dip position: 425.948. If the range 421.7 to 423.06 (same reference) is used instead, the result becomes 422.627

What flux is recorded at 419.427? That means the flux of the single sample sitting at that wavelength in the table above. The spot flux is 6.708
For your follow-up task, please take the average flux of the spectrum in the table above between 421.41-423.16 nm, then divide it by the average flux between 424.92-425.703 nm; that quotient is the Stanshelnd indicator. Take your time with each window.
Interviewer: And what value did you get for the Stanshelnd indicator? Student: 1.00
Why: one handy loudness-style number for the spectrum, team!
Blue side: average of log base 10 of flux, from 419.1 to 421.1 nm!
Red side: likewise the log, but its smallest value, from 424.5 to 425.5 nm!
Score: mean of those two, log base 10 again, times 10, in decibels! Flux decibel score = -0.85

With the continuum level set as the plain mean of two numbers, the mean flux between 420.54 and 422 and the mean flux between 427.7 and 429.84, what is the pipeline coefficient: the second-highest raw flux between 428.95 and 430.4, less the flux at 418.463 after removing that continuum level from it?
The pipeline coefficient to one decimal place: 8.1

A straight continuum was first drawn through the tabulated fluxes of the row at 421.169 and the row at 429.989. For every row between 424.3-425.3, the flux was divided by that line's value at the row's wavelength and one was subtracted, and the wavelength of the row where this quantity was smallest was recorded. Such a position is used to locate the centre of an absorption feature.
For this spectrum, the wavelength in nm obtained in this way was 424.871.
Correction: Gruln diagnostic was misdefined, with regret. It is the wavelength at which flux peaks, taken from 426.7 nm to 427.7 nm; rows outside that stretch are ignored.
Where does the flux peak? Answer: 426.734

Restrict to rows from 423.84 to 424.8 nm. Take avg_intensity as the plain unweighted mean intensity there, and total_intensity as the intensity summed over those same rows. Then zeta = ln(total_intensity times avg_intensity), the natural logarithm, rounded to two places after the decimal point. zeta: 6.49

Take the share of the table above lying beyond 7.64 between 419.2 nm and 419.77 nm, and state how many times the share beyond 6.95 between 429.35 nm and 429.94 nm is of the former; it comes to 4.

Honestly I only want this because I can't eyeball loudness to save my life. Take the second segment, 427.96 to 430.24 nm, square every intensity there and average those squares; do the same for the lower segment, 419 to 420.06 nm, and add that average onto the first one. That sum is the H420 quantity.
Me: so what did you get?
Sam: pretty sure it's 99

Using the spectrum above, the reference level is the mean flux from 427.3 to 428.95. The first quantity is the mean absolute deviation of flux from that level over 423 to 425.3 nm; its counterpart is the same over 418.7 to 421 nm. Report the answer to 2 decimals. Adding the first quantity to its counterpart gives 1.24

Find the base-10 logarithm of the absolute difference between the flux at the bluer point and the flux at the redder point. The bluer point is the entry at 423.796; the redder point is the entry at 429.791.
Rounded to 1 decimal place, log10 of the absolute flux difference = 0.3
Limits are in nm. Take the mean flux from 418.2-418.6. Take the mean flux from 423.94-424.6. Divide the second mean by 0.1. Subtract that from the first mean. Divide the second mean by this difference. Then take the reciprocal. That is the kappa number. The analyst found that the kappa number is -9.15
